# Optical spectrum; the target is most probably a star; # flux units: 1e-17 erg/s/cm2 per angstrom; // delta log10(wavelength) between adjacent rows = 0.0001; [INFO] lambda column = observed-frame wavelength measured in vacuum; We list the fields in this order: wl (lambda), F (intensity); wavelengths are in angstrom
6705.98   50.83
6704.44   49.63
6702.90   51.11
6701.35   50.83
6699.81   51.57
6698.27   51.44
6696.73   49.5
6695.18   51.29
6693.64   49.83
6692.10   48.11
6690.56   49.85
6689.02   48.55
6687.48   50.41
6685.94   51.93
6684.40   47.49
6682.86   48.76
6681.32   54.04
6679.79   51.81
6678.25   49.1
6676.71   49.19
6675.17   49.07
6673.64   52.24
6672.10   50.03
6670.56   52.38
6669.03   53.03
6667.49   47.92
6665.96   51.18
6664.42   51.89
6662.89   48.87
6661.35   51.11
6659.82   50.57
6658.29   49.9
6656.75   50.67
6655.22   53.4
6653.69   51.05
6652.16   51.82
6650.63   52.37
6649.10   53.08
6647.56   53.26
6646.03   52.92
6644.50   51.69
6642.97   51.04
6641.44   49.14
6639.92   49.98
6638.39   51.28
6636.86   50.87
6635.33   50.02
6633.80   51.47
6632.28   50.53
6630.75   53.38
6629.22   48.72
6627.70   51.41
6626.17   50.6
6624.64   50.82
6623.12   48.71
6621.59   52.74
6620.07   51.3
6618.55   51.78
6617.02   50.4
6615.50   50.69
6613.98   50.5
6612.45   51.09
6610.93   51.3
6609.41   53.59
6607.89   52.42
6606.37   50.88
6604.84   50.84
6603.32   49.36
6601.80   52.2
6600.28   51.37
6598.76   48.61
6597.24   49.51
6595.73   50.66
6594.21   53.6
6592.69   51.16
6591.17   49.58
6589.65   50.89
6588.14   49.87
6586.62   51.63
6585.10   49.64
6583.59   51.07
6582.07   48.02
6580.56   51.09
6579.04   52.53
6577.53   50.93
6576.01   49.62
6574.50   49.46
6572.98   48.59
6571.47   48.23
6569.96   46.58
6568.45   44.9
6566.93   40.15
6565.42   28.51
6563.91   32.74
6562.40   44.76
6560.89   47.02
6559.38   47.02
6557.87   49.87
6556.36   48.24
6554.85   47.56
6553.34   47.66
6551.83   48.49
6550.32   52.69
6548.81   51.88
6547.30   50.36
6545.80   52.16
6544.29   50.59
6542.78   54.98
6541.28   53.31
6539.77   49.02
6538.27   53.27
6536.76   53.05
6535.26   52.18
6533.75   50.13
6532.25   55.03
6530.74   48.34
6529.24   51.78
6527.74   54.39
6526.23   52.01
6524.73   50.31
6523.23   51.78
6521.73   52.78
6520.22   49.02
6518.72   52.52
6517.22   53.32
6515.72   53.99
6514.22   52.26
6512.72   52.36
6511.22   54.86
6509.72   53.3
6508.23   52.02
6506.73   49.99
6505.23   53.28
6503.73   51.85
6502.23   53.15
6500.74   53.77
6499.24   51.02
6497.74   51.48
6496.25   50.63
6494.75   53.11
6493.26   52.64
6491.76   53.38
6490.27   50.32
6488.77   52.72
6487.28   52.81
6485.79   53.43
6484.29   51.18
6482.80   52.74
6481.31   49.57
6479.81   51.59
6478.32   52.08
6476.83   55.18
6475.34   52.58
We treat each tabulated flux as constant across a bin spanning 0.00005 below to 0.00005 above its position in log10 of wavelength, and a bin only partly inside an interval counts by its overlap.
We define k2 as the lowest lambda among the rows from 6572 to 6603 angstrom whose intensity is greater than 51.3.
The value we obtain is 6579.04 angstrom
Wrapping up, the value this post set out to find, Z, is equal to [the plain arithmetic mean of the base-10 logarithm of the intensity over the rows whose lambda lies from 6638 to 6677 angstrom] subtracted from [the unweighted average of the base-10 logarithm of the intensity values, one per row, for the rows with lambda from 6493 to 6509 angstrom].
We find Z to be 0.008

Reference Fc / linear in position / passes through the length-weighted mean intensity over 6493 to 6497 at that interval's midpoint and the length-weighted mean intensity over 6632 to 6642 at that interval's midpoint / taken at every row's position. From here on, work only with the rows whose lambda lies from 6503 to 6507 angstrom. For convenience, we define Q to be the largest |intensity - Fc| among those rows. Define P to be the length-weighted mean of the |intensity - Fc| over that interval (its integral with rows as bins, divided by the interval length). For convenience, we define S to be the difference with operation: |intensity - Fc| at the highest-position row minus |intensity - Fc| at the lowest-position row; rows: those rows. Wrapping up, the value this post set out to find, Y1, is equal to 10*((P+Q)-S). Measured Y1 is 13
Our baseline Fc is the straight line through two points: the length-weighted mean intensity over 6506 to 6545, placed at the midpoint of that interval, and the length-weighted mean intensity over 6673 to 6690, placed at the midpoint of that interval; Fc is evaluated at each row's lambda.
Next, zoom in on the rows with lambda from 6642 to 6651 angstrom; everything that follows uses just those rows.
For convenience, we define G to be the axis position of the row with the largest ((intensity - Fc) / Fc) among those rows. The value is 6647.56 angstrom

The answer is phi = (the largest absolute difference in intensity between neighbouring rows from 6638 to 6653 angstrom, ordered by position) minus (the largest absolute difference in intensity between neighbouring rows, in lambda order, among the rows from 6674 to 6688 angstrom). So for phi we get -3.4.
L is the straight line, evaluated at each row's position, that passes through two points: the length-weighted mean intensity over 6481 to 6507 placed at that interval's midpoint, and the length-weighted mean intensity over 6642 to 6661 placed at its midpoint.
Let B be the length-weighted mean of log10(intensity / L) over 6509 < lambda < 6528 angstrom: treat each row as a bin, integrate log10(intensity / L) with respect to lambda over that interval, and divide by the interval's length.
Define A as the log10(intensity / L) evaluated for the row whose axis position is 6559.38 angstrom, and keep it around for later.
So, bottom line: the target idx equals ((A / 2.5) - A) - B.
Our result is 0.023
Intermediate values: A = -0.044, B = 0.003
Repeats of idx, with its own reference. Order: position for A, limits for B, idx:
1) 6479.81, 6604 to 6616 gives 0.007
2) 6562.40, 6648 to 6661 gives 0.040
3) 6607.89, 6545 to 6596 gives 0.034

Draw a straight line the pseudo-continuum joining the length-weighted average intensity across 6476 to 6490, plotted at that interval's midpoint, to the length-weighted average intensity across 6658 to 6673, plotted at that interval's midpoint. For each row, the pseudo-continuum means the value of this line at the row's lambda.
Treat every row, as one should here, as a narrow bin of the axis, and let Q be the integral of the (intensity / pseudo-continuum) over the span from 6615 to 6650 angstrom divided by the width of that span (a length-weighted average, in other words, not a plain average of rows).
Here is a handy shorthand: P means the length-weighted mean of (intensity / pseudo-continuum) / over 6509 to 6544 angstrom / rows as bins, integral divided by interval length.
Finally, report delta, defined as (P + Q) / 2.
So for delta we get 1.01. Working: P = 1.01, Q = 1.00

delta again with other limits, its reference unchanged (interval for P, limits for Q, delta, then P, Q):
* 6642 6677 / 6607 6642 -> 1.00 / 1.01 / 1.00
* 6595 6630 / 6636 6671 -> 1.00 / 0.99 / 1.01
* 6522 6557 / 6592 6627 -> 0.99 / 0.99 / 1.00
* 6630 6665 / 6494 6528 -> 1.01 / 1.01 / 1.00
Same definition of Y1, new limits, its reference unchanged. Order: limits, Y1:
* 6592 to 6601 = 35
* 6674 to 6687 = 49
